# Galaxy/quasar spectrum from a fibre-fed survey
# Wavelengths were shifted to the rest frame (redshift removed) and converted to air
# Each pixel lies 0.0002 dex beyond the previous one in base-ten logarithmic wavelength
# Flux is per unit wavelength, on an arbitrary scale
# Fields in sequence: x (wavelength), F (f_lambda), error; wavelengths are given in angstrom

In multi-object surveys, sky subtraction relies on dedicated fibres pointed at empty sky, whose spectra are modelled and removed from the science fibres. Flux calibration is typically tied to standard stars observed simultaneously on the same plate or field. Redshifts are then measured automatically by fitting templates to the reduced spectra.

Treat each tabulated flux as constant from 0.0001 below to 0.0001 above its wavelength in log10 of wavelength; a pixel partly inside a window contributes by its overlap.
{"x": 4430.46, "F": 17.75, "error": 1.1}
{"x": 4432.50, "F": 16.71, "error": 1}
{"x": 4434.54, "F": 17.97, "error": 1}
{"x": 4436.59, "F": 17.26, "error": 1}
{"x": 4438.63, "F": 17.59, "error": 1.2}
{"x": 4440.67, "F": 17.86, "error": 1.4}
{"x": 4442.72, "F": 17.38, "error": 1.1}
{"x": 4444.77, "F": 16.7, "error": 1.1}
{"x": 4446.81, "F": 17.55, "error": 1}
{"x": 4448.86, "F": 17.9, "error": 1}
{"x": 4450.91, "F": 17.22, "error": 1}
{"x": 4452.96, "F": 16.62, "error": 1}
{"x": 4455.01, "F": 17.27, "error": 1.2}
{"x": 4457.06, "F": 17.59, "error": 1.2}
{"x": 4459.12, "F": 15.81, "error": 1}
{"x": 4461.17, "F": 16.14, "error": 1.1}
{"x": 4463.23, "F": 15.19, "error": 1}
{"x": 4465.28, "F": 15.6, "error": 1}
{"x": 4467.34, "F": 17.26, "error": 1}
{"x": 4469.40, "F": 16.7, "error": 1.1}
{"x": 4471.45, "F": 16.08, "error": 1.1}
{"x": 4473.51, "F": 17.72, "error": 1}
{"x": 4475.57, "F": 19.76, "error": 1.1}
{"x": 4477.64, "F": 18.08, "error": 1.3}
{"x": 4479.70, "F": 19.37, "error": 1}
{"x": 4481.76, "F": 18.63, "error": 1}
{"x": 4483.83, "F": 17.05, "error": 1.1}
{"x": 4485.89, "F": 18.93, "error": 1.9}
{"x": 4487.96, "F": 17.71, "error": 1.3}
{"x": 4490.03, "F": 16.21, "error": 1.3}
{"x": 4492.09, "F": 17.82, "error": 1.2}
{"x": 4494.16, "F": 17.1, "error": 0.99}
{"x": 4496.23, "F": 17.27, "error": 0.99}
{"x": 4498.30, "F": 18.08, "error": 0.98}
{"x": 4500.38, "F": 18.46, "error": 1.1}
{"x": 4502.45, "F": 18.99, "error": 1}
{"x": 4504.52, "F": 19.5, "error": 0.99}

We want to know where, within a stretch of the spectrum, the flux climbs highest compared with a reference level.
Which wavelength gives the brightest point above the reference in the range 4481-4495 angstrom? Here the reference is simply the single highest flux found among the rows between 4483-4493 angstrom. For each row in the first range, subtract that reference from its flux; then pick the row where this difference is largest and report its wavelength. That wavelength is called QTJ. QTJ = 4485.89 angstrom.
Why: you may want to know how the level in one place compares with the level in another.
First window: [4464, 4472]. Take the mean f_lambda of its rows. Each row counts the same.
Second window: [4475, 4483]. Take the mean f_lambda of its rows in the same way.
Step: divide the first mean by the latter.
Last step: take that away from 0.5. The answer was -0.37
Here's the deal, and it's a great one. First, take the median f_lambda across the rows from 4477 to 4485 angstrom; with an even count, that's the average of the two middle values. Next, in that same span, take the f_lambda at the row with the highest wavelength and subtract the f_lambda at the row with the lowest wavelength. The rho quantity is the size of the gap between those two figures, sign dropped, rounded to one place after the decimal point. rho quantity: 19.4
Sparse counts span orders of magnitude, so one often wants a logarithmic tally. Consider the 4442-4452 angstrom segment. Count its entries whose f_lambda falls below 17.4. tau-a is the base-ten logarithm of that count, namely 0.48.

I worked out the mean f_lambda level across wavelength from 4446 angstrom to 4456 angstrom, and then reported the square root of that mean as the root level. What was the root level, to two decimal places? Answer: 4.16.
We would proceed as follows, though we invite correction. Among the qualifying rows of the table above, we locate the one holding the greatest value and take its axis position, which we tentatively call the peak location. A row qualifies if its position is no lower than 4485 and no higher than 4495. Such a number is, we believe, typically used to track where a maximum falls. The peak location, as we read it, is 4485.89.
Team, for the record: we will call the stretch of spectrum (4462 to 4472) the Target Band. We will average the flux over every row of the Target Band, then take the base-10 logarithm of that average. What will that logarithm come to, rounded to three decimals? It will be 1.209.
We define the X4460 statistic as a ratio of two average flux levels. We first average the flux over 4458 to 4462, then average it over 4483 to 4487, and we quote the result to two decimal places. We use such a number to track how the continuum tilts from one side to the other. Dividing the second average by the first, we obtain 1.13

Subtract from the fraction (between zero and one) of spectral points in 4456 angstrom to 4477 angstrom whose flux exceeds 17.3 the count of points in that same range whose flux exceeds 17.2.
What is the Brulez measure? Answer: -3.7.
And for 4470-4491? -6.3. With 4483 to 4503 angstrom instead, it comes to -6.4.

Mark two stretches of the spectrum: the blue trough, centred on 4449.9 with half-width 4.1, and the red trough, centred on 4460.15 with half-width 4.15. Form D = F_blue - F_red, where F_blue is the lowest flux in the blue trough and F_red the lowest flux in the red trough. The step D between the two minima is 1.4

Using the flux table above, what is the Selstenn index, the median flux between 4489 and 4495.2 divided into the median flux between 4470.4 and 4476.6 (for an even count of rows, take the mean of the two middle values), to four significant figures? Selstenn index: 1.036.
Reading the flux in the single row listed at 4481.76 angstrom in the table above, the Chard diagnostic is 18.63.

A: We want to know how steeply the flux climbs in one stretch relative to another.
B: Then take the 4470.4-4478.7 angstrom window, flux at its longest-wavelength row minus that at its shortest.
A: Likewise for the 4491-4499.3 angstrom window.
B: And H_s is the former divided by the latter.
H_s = 7.7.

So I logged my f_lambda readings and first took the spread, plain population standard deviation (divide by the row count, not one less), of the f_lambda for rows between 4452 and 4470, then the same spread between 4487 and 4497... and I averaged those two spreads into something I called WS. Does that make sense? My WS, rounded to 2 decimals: 0.68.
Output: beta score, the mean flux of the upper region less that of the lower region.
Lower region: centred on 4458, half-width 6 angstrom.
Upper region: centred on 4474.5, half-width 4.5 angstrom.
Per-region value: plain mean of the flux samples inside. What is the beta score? 1.5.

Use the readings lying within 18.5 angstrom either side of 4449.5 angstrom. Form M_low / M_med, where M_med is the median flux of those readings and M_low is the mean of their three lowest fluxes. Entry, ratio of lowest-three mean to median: 0.90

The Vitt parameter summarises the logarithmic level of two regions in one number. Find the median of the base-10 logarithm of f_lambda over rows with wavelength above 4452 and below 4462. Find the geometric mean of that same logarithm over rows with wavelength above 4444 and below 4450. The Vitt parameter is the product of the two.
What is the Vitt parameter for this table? 1.51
